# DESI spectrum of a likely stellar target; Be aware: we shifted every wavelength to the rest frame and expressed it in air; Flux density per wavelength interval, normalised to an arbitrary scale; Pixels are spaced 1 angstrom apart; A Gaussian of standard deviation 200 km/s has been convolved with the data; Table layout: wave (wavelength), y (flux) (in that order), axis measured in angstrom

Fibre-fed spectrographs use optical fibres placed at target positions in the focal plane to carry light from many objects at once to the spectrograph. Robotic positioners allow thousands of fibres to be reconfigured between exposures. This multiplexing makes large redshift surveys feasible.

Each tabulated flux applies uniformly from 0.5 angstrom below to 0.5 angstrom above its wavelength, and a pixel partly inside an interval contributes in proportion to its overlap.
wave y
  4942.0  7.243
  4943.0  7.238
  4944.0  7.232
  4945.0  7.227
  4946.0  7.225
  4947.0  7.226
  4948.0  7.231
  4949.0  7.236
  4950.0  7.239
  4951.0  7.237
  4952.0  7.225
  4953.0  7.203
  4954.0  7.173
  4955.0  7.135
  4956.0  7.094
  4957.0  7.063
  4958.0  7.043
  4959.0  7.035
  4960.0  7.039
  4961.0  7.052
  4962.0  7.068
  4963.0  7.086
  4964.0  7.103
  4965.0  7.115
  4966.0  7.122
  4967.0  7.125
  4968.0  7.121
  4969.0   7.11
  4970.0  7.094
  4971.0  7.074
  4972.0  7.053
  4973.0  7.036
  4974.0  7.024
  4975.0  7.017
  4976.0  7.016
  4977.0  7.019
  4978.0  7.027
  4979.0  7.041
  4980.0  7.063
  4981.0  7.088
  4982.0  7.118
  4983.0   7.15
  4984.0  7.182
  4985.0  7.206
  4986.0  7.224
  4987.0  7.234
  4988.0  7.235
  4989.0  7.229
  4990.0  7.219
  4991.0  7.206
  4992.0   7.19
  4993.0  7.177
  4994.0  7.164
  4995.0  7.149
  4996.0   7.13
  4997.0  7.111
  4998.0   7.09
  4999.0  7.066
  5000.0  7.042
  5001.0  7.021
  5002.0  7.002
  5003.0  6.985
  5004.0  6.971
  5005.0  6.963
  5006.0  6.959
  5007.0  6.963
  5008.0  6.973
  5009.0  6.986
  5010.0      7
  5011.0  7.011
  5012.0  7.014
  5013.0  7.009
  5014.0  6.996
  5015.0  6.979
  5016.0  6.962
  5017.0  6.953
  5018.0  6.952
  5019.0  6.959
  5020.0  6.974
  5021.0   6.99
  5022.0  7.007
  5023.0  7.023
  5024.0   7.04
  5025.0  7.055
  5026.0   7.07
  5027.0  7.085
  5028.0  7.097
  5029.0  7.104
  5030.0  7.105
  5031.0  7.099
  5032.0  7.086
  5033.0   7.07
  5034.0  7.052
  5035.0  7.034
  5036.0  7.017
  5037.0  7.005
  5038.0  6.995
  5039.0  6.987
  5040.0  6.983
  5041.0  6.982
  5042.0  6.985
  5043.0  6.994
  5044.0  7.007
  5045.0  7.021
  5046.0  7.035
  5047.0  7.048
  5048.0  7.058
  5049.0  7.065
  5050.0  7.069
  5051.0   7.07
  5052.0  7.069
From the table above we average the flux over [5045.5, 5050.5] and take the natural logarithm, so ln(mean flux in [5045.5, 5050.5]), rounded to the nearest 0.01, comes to 1.95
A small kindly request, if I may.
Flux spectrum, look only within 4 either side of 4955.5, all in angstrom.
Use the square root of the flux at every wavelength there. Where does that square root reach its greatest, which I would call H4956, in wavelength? 4952.0 angstrom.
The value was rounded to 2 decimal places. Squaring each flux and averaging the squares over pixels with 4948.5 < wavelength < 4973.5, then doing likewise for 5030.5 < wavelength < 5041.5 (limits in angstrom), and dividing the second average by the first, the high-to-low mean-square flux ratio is 0.98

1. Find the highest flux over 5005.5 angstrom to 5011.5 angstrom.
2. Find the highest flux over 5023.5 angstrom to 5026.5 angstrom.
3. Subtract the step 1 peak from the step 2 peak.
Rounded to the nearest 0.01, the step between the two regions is 0.06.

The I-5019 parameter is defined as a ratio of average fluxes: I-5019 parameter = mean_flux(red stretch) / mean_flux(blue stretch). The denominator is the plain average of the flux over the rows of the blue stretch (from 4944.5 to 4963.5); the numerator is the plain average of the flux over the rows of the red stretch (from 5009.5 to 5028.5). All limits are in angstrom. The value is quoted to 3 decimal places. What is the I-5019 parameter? 0.980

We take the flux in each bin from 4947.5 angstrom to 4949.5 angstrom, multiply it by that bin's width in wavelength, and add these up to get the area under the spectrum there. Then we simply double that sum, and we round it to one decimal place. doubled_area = 28.9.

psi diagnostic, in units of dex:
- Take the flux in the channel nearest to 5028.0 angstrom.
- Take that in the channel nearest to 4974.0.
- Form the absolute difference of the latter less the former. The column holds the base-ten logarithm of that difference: -1.14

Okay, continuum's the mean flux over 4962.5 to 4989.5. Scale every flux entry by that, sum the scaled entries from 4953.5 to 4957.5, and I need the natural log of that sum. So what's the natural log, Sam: 1.39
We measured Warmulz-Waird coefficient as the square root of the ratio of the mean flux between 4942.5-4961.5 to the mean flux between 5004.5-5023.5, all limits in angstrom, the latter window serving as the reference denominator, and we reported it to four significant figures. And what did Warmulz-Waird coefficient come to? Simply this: 1.013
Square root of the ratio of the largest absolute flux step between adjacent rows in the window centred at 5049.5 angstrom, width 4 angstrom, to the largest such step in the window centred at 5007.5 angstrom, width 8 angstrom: 0.71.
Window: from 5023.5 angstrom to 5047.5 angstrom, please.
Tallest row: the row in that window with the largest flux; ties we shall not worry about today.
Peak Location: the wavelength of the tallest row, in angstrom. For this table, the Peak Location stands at 5030.0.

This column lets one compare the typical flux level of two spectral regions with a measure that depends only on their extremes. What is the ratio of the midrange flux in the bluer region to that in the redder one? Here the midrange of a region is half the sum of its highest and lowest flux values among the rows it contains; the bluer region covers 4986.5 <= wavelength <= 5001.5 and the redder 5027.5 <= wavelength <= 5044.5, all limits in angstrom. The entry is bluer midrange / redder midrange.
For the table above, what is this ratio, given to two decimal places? 1.01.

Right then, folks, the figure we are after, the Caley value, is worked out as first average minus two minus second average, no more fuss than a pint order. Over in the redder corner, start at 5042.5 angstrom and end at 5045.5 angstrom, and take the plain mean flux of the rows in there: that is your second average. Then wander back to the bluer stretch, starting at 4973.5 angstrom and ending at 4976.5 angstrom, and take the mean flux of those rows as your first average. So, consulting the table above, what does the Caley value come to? -1.99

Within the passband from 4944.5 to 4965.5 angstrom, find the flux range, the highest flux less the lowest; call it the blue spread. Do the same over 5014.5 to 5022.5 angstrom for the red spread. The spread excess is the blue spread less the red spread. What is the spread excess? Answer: 0.15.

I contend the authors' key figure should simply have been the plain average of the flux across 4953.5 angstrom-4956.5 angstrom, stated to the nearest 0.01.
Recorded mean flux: 7.13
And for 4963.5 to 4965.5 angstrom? 7.11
